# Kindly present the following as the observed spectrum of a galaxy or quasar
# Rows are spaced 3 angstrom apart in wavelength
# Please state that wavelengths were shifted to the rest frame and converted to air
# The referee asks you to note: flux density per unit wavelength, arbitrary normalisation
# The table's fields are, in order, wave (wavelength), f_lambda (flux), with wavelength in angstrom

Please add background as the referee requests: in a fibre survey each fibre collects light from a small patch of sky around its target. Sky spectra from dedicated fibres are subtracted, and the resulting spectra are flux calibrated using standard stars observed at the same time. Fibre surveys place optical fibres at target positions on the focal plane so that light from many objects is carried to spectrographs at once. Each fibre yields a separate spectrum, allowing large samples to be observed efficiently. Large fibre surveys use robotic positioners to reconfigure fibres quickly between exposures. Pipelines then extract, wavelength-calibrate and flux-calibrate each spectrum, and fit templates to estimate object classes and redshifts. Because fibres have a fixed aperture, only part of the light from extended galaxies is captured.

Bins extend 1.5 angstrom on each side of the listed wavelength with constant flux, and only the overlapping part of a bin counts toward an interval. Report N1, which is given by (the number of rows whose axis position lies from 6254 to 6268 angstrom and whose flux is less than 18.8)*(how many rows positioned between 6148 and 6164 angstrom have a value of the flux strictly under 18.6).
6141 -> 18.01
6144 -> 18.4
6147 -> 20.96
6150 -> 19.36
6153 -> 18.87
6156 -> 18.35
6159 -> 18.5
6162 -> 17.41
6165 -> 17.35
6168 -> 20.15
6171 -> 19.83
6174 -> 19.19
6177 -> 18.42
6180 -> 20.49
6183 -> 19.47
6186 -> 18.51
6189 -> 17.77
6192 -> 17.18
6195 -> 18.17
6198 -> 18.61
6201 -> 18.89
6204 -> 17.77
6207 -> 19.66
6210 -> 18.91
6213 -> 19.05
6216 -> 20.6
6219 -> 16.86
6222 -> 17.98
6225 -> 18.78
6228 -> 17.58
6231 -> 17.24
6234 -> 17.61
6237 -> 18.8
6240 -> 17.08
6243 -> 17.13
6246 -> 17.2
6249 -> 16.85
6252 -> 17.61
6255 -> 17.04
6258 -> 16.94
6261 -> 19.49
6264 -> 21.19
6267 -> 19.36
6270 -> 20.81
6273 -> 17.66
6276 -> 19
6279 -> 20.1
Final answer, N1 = 6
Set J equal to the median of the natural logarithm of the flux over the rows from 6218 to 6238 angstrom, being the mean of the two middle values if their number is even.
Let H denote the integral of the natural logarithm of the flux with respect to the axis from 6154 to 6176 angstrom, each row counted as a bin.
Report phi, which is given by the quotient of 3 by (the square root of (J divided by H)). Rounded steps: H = 64.4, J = 2.87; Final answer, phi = 14.2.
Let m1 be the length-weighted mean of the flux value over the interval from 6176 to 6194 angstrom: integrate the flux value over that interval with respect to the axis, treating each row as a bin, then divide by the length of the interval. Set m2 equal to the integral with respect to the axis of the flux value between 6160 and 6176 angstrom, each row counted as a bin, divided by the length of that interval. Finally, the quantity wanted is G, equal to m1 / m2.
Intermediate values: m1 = 18.6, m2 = 18.8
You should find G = 0.99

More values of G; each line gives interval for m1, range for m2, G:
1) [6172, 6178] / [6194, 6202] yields 1.02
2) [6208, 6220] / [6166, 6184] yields 0.97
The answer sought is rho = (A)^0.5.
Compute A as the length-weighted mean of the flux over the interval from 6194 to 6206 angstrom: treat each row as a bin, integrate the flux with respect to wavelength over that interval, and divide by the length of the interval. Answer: 4.29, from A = 18.4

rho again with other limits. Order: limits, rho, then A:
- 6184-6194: 4.23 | 17.9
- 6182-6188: 4.34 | 18.8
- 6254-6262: 4.22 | 17.8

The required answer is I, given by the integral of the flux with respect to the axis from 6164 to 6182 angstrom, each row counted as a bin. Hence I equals 347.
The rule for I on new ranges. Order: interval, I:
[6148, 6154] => 116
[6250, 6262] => 212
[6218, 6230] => 214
